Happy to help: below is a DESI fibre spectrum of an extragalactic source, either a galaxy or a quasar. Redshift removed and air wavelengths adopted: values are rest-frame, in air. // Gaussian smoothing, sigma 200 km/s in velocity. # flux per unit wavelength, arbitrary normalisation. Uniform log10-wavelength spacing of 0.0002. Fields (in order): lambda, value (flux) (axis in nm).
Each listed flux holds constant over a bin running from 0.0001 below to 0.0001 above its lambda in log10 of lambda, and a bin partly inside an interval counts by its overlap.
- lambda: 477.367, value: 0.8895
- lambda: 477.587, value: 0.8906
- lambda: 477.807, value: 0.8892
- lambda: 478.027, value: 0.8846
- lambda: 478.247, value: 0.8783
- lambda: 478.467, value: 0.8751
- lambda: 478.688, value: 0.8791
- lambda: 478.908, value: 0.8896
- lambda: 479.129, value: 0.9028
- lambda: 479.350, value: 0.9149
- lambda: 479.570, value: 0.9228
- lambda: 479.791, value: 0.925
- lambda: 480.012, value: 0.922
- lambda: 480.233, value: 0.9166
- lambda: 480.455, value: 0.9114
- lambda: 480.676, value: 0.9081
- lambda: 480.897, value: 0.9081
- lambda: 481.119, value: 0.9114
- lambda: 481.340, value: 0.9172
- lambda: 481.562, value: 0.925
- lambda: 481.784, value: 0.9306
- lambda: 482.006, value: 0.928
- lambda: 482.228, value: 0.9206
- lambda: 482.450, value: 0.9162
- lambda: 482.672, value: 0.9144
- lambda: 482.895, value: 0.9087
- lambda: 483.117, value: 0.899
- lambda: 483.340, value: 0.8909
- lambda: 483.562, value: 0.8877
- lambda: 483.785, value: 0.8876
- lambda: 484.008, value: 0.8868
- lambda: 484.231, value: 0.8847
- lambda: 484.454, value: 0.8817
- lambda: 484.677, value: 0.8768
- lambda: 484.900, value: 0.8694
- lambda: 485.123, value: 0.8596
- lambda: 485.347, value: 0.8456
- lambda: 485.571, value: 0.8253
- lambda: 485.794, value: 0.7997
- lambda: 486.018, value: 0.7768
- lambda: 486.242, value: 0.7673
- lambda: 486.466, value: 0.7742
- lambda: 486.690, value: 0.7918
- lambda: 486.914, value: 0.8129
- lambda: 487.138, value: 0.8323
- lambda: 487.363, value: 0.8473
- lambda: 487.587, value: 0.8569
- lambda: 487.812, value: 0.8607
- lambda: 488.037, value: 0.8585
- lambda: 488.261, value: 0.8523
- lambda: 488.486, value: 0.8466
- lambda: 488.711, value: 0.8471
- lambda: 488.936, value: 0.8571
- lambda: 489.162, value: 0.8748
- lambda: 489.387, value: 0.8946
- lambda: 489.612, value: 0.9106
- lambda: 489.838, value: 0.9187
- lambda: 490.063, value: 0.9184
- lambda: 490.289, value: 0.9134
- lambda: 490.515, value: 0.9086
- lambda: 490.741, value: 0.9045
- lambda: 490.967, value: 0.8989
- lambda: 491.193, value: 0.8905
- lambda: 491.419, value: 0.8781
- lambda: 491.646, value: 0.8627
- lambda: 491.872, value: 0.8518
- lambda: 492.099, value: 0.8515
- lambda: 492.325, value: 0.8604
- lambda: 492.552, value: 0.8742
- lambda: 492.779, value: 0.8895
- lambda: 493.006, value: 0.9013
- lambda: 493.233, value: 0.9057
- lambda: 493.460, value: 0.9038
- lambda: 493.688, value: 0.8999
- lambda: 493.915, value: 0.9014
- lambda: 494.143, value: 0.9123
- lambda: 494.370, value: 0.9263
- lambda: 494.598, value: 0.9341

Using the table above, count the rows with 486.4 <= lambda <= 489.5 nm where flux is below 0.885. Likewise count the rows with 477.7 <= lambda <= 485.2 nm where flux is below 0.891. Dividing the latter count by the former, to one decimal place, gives 1.2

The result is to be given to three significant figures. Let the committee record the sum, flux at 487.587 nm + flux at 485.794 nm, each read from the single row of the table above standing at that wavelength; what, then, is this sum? 1.66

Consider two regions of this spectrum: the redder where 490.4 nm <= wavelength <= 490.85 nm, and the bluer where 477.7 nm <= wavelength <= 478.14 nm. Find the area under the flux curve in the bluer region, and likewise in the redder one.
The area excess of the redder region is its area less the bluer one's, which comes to 0.02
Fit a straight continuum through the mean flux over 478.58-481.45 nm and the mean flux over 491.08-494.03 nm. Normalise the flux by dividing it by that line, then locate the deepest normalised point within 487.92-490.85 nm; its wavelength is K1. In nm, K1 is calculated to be 488.486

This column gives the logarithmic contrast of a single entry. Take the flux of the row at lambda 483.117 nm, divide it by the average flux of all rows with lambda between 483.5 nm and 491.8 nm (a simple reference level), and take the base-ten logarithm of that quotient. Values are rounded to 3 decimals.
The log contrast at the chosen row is 0.019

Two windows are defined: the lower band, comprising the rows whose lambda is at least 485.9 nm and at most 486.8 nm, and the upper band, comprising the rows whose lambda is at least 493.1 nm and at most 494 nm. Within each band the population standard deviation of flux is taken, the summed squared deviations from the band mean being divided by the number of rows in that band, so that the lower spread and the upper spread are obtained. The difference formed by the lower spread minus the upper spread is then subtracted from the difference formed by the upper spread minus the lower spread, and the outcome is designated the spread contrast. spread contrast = -0.013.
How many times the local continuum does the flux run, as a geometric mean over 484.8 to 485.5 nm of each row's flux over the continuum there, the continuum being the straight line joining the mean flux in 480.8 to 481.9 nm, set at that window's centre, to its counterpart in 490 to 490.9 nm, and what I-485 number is 0.94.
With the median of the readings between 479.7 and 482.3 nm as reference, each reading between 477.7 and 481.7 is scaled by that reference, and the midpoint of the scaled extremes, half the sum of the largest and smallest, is 0.979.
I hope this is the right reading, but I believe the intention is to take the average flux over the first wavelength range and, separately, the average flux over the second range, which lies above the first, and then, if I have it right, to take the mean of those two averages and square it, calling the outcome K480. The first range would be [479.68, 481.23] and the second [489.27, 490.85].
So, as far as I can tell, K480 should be 0.83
